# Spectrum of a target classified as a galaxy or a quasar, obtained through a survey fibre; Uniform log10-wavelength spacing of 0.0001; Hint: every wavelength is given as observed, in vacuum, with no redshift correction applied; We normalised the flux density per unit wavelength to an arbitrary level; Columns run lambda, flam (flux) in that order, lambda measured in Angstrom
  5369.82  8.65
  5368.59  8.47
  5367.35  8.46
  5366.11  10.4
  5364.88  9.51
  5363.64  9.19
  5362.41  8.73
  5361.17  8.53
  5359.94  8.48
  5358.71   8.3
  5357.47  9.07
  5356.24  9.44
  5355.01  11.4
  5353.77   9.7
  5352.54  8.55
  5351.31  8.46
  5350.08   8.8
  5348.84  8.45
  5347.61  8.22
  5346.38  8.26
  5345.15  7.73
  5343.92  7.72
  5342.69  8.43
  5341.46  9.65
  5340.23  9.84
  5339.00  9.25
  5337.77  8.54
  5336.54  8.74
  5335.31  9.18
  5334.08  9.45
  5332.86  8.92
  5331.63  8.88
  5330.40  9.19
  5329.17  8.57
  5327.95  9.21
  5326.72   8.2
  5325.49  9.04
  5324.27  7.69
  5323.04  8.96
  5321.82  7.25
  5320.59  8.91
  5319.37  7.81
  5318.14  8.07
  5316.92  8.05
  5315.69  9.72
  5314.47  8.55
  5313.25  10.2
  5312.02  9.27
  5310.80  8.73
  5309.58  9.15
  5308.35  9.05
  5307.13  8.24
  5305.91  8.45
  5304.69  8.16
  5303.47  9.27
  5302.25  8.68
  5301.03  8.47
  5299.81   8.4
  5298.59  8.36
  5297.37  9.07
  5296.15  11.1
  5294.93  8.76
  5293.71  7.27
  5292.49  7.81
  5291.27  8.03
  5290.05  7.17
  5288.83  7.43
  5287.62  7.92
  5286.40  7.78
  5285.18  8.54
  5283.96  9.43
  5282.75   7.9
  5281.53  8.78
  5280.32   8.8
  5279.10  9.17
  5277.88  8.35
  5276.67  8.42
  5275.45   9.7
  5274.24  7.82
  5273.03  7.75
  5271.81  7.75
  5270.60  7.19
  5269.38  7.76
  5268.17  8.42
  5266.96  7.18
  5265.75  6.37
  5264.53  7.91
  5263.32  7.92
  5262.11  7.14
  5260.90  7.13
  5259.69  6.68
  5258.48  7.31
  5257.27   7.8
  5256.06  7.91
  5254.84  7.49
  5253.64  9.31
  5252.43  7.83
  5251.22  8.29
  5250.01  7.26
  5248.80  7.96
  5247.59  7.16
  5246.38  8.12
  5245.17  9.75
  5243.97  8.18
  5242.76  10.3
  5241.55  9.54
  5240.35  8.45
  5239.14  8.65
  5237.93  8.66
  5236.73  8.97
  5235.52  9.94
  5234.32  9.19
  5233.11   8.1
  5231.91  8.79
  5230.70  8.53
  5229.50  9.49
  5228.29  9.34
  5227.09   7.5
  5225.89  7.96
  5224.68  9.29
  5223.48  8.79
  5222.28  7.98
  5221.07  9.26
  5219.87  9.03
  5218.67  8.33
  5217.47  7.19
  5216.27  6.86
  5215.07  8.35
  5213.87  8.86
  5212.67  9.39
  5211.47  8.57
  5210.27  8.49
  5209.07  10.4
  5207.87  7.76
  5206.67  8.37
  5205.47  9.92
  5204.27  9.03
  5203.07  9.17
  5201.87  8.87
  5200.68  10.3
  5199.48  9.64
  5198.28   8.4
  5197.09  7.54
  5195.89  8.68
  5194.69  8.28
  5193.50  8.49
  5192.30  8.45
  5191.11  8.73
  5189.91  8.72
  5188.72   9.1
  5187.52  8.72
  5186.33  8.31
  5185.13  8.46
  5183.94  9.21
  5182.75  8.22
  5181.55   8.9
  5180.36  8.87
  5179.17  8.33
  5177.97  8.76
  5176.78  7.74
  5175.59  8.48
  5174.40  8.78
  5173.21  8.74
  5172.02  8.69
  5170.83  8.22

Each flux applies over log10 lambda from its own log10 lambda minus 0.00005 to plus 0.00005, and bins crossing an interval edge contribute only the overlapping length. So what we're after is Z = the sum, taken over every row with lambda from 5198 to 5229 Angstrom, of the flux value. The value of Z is 227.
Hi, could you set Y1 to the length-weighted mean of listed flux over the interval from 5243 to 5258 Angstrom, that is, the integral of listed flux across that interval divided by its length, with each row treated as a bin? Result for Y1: 8.1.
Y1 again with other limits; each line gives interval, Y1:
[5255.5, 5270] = 7.5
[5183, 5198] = 8.6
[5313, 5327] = 8.5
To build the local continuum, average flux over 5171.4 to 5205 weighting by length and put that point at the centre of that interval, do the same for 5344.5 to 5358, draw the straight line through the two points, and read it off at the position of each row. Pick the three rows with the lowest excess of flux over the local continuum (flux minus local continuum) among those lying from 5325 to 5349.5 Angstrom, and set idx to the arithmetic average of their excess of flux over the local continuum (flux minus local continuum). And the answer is -1.0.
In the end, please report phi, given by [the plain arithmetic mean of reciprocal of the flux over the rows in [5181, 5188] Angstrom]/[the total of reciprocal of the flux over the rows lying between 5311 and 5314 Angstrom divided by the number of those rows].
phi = 1.13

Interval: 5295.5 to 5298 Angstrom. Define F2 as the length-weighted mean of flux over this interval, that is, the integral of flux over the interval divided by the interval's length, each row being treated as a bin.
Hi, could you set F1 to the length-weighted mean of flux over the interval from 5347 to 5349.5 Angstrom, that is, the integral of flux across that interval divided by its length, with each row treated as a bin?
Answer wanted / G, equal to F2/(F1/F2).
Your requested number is 12.1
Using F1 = 8.3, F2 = 10.0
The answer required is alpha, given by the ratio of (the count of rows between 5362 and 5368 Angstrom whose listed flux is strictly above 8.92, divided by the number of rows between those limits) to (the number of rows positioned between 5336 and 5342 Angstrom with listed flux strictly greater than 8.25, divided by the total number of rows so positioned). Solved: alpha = 0.6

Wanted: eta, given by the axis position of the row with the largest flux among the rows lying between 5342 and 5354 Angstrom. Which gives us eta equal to 5353.77 Angstrom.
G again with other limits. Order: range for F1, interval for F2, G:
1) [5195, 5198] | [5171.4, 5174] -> 9.3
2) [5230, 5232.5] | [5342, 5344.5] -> 7.6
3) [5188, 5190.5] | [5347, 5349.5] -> 7.8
